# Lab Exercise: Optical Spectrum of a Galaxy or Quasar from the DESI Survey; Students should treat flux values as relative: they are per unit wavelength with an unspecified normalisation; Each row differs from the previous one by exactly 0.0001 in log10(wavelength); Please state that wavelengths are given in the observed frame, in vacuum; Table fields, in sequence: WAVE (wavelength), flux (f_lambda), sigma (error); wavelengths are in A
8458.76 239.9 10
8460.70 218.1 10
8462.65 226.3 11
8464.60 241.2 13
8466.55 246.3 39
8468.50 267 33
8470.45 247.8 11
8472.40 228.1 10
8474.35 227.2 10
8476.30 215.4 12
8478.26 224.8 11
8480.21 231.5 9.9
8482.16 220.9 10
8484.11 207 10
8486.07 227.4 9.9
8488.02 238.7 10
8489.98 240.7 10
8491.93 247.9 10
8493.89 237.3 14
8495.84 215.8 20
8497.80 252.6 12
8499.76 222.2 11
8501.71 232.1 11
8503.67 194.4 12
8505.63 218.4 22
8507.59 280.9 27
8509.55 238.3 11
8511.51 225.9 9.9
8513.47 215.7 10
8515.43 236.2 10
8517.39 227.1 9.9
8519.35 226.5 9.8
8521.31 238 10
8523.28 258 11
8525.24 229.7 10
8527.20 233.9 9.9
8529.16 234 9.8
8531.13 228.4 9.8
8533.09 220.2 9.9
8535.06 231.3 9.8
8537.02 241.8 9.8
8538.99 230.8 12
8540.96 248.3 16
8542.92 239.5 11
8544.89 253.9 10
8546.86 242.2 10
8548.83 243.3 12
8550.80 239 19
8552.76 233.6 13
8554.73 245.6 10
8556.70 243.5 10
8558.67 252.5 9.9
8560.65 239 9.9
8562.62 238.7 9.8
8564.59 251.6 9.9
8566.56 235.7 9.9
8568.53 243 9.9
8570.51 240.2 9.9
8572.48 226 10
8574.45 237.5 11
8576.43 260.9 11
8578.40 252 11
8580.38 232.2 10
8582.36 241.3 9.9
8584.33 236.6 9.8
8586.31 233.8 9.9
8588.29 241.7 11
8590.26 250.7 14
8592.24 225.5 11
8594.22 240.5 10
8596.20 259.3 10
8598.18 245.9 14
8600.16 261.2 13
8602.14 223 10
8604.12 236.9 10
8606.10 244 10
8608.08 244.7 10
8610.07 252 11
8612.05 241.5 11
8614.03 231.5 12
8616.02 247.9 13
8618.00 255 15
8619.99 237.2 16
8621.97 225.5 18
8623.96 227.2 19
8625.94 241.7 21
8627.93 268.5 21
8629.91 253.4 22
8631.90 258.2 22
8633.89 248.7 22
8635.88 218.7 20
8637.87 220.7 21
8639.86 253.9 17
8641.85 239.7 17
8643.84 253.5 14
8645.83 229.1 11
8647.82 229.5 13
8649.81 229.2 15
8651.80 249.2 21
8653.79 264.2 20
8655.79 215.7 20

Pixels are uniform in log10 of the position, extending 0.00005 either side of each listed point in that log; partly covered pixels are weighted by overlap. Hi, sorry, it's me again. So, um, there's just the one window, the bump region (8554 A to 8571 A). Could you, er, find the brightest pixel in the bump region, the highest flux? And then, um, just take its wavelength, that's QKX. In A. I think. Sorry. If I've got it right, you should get 8558.67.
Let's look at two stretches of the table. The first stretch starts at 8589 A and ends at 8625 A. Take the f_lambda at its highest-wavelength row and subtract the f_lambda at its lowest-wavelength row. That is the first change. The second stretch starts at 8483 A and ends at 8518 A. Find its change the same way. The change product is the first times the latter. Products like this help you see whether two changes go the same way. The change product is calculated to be -472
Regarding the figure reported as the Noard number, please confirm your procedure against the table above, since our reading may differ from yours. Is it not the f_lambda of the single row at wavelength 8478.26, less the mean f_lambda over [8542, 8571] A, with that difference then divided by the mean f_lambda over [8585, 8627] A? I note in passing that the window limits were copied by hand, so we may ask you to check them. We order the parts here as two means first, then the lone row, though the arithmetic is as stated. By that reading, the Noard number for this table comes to -0.074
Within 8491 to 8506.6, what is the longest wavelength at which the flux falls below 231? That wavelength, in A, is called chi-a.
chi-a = 8505.63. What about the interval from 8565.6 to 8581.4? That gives 8572.48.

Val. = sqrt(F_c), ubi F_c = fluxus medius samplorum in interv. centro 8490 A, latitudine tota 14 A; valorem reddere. 15.19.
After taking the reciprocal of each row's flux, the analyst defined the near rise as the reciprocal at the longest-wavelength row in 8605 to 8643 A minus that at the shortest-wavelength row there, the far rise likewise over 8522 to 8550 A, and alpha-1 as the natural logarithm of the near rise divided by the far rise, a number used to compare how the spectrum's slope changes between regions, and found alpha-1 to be -1.2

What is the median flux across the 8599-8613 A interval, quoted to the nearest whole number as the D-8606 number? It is 244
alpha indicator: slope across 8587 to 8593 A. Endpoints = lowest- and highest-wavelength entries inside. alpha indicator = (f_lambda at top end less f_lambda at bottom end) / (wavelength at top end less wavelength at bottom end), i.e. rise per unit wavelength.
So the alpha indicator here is -4.1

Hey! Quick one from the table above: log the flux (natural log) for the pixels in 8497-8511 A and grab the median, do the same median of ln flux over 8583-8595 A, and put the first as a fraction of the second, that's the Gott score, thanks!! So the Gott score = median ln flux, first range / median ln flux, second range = 0.99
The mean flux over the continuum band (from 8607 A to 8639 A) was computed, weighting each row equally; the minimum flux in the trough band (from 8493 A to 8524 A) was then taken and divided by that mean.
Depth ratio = 0.80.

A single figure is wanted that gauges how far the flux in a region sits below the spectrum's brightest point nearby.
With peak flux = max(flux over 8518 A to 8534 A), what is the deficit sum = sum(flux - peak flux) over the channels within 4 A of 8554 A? -70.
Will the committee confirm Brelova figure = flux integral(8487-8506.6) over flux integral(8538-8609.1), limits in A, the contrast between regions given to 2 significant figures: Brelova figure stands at 0.26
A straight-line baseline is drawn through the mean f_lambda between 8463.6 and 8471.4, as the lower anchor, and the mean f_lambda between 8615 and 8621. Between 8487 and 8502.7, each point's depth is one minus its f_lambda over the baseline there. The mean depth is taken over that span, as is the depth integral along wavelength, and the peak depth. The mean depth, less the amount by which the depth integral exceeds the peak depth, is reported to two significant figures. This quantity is -0.68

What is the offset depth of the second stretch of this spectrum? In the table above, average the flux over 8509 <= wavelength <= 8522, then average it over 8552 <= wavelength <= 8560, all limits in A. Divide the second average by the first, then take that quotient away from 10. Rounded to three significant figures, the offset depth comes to 8.94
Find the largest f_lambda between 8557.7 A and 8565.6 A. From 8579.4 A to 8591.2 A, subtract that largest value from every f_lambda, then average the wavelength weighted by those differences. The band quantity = 8584.2 A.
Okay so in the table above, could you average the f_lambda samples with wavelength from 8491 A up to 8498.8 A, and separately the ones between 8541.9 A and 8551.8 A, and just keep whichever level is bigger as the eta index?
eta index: 244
